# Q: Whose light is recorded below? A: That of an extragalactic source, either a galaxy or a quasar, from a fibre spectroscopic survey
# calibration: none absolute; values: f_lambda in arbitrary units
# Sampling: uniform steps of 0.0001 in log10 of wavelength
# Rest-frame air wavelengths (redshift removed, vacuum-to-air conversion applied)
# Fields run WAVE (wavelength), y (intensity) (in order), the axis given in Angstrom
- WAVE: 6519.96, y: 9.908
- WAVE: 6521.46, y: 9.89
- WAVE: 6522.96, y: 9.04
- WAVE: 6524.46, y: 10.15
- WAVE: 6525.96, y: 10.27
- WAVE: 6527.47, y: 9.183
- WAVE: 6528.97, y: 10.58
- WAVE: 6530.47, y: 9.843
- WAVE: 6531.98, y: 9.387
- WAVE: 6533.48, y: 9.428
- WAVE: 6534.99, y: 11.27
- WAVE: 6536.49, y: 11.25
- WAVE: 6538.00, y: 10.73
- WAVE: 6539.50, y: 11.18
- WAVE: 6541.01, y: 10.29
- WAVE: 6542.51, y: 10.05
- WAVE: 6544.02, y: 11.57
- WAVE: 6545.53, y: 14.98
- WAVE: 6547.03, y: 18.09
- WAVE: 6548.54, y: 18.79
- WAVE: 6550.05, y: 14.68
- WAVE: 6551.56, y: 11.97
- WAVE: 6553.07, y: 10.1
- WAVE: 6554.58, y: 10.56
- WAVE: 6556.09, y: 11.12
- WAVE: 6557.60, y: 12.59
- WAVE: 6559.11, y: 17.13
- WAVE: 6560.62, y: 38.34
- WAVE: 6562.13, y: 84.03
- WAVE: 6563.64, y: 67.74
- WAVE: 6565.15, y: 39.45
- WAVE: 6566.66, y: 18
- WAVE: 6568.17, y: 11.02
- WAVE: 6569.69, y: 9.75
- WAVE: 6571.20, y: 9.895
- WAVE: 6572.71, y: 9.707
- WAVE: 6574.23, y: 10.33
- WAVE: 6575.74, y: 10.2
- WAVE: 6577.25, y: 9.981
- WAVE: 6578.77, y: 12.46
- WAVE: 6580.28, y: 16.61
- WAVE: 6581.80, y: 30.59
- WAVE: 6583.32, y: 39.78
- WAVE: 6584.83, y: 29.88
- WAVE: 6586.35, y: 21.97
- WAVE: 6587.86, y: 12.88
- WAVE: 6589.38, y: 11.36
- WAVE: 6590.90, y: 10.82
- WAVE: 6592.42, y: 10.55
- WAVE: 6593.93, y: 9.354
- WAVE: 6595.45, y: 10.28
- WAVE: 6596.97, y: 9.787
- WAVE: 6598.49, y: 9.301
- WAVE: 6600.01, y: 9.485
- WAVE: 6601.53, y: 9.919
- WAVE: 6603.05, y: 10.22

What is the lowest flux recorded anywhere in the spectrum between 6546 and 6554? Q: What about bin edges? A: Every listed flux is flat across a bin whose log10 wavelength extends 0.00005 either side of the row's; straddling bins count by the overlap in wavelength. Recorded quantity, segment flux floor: 10.1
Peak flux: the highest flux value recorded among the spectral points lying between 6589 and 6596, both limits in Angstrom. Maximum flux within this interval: 11.36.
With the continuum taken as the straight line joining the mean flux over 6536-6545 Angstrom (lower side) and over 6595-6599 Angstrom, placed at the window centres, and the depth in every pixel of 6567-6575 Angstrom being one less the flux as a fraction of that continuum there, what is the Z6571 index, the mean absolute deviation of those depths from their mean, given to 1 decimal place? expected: 0.0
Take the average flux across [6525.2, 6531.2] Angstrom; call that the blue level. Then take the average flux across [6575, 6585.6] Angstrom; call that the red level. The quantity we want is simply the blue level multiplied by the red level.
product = 213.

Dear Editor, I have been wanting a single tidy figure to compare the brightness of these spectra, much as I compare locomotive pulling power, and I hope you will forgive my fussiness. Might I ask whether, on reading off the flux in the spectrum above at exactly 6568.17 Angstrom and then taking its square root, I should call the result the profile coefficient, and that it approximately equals 3.32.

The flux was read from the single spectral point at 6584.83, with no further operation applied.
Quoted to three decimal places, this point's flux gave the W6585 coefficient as 29.880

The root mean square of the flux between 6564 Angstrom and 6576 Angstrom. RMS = 18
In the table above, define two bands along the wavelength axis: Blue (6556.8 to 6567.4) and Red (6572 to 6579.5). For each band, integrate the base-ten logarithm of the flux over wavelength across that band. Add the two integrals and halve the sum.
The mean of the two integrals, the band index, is 12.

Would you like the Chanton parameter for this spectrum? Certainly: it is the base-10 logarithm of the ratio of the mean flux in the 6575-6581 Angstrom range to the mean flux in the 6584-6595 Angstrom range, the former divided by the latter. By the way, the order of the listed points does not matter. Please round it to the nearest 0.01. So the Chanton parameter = -0.09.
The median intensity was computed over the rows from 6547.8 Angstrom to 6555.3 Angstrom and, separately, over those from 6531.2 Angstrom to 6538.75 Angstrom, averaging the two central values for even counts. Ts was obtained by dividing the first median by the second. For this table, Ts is 1.12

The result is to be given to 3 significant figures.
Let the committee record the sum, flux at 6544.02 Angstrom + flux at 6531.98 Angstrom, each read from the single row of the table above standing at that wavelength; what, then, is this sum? 21.0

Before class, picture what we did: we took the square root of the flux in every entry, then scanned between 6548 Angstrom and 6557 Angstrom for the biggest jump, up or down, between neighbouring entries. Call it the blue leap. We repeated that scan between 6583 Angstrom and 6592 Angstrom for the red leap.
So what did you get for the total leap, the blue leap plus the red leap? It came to 1.6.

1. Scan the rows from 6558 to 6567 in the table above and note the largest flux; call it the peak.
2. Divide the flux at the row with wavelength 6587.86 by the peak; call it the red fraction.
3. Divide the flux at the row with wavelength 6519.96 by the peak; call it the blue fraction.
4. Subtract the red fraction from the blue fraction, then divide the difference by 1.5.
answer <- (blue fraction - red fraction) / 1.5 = -0.02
